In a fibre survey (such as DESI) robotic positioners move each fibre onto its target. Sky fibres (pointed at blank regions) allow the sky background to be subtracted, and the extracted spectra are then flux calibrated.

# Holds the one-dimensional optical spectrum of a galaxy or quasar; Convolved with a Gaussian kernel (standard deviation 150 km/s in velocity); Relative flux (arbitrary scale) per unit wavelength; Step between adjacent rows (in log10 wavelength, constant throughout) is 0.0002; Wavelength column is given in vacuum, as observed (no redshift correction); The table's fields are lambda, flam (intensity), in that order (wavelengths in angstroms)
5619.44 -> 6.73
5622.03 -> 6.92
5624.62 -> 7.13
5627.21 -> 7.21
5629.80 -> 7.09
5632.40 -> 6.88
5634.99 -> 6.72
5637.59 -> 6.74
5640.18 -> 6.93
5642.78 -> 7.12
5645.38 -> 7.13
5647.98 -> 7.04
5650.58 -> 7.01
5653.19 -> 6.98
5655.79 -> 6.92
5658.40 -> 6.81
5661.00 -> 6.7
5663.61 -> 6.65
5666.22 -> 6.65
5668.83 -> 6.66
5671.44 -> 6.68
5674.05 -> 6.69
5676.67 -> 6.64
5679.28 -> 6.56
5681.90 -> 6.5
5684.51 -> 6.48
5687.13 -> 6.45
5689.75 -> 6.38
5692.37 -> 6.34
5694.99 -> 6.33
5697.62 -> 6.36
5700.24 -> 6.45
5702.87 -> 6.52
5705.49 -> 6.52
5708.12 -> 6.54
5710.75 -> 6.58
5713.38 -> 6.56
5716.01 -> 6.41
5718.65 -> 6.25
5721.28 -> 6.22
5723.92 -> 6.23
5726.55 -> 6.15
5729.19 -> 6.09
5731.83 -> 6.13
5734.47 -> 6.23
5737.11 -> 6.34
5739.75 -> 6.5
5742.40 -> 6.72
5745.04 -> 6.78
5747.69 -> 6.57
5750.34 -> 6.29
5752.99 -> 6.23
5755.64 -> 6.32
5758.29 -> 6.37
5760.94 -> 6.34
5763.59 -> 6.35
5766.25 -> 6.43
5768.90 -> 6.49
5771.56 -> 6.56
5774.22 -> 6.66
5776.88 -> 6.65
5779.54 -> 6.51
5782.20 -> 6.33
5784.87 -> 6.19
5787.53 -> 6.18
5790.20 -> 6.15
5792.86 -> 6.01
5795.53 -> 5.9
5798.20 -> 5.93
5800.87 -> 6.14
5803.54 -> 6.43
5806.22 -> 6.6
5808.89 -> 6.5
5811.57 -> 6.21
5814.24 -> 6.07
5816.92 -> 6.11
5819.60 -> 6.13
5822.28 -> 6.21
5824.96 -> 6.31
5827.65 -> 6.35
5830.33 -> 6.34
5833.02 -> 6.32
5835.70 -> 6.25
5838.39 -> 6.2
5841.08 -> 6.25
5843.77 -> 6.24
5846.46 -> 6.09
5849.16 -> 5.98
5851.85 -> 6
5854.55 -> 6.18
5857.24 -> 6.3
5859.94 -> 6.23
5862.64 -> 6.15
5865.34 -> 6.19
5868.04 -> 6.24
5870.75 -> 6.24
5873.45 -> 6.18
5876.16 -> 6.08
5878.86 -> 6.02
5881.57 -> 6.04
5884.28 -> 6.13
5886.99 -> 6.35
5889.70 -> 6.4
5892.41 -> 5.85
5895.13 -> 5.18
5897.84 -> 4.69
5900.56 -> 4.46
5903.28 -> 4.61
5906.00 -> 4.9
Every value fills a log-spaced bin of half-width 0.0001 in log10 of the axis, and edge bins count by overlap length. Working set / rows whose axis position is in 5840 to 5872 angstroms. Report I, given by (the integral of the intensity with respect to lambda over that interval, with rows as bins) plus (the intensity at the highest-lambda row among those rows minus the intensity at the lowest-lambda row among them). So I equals 198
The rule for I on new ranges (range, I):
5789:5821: 198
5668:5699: 201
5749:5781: 206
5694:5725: 199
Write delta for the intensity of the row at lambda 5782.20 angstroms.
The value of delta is 6.33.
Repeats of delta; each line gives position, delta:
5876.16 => 6.08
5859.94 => 6.23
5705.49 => 6.52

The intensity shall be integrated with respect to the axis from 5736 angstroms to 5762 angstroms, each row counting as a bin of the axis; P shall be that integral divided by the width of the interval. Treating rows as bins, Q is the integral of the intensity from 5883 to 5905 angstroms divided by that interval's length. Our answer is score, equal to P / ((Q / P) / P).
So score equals 49.2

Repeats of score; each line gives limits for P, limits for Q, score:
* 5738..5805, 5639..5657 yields 36.7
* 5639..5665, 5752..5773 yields 52.0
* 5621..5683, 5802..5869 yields 51.5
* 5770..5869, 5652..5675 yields 36.1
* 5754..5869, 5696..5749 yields 38.4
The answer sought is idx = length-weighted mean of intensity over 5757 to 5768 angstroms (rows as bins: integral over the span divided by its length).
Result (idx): 6.38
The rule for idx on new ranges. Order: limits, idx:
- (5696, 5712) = 6.49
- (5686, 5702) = 6.39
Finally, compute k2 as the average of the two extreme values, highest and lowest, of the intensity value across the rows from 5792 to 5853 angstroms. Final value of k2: 6.25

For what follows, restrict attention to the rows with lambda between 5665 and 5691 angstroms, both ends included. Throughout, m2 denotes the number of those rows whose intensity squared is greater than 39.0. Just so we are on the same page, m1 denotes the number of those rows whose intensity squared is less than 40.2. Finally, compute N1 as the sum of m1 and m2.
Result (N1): 10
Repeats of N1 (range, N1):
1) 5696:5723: 11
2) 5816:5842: 15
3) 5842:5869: 11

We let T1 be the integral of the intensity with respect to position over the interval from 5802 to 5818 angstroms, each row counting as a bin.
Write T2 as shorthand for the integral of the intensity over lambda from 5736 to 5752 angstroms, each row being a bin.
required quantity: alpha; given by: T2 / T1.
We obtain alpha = 1.03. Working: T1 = 101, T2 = 104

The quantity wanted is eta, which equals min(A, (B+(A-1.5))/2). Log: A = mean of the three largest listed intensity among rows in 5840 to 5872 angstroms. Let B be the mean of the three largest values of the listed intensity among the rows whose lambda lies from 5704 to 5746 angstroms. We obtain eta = 5.73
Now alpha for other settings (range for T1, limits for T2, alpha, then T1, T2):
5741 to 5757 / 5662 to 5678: 1.03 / 104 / 107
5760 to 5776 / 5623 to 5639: 1.07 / 104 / 111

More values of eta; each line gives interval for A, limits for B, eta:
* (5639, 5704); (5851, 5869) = 5.93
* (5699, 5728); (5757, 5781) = 5.84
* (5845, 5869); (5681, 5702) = 5.62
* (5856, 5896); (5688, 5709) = 5.69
